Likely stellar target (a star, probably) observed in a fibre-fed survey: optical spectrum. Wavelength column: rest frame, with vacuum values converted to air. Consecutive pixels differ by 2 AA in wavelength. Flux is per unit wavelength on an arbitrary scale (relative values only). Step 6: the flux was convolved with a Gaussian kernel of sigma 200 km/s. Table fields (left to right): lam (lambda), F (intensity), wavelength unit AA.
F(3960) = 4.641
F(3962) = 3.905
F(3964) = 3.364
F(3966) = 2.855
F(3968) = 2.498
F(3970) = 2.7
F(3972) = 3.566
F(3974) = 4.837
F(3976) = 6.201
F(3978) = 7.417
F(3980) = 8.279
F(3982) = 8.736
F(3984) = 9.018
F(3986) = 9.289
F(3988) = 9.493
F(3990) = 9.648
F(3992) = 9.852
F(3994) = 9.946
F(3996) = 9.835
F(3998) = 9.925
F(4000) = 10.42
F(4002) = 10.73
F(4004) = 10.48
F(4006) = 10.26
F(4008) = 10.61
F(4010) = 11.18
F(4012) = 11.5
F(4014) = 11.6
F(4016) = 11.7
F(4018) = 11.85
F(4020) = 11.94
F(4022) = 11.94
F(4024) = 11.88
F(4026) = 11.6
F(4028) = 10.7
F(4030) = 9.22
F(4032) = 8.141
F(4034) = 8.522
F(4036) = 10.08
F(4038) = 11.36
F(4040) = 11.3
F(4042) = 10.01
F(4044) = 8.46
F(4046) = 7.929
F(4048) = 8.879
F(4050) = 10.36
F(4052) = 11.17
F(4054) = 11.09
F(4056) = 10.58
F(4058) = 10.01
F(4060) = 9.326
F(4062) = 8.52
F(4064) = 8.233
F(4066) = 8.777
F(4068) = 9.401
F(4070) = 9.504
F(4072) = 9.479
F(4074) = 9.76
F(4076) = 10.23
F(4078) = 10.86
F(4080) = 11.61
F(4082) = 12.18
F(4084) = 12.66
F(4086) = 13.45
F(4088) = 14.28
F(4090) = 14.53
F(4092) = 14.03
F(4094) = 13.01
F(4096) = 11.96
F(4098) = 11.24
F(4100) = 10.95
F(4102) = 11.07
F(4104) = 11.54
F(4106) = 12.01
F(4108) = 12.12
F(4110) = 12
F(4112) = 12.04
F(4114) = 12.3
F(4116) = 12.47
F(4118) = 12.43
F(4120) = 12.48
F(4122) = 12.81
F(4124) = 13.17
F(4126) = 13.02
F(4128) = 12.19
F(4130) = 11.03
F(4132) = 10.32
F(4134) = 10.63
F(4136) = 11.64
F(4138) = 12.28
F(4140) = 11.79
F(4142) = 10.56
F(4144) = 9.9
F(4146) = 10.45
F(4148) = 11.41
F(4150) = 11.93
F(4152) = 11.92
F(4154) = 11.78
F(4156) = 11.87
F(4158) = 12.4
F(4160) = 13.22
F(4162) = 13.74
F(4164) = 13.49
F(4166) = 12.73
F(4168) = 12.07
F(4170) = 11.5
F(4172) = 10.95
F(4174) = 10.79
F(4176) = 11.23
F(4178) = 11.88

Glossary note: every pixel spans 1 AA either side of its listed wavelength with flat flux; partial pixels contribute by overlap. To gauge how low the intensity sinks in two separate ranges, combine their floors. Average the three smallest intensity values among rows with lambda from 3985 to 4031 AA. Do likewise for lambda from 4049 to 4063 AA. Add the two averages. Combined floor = 19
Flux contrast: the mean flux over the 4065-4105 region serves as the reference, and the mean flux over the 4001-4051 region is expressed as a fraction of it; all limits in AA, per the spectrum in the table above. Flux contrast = 0.91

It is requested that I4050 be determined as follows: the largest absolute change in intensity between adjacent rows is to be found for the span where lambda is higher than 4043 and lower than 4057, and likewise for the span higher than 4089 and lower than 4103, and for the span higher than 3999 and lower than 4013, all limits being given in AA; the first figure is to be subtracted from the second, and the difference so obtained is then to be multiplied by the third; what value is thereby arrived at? -0.25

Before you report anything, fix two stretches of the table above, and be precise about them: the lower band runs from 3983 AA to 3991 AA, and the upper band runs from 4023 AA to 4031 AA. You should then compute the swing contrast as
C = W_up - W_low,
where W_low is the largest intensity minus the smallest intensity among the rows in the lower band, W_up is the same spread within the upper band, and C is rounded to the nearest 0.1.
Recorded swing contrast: 2.0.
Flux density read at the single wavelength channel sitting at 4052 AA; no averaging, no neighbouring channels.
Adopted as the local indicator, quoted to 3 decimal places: 11.170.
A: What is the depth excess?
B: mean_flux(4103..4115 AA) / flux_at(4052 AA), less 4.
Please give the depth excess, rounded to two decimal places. -2.93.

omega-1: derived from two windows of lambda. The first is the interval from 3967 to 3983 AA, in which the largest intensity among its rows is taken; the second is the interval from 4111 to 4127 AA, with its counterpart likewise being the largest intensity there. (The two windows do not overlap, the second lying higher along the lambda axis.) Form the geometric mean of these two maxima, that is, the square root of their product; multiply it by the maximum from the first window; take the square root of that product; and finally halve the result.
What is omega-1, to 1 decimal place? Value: 4.8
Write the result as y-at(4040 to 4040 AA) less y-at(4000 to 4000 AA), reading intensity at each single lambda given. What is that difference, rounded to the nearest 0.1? 0.9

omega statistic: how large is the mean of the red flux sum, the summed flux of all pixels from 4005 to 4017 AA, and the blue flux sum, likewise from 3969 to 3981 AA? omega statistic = 50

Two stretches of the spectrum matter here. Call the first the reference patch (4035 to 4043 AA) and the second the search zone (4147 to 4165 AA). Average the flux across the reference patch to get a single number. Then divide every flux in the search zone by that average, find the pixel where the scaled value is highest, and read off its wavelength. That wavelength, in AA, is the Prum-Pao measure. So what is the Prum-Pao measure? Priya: 4162 AA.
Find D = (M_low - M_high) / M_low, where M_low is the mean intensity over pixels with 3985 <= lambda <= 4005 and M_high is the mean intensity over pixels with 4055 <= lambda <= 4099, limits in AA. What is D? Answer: -0.11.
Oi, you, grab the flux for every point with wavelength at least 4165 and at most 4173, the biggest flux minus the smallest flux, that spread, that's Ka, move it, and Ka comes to 1.8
